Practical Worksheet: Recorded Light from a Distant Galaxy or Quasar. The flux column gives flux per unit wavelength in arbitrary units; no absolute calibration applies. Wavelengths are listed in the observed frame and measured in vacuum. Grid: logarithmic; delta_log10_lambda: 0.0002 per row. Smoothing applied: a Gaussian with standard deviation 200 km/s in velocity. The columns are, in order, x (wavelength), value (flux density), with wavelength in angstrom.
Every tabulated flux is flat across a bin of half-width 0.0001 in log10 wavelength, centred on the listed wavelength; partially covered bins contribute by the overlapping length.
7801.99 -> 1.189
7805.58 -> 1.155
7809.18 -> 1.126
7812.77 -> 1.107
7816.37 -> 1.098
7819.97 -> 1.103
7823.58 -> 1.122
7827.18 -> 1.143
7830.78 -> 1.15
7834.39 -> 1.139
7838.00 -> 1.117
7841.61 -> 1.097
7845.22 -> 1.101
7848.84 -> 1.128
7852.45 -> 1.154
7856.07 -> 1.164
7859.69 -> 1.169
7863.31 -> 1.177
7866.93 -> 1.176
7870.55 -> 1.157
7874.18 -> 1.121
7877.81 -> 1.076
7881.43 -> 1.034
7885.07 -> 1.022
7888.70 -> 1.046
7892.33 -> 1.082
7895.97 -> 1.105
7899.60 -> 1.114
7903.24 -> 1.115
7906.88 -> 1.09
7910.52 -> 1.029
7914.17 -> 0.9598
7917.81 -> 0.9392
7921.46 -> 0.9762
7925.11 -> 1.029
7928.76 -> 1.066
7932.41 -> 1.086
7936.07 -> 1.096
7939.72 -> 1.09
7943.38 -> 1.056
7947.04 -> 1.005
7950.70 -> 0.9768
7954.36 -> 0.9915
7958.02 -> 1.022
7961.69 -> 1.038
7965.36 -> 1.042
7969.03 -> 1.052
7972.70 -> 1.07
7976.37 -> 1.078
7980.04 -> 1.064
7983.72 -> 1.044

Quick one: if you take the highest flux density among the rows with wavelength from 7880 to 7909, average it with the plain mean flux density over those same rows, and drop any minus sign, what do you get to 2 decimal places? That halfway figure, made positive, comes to 1.10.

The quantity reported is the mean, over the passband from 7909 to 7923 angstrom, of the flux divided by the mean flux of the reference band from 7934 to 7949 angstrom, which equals 0.92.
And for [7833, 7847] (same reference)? 1.05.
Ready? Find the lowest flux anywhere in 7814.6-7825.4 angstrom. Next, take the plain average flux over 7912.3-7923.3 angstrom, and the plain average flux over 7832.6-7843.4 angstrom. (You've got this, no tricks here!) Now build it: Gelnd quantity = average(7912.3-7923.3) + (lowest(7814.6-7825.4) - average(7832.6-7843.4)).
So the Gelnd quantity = 0.94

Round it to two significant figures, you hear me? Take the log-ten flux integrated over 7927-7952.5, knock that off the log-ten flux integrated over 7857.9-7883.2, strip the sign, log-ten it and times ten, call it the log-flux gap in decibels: -1.2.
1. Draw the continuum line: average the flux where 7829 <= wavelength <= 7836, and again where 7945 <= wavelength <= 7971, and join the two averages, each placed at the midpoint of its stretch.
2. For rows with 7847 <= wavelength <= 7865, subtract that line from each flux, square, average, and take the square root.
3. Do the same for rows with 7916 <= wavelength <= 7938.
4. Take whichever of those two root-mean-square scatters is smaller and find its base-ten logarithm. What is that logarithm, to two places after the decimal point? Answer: -1.36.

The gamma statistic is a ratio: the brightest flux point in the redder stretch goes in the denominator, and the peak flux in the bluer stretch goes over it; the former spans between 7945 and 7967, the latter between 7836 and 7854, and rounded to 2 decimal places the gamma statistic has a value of 1.11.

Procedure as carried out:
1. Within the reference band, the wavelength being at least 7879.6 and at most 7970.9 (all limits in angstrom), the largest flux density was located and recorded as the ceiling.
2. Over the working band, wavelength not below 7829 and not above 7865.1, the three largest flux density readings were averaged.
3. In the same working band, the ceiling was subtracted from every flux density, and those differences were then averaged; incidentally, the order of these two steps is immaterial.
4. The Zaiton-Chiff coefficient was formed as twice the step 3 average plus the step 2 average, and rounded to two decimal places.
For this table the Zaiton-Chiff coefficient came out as 1.22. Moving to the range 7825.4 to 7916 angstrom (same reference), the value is 1.16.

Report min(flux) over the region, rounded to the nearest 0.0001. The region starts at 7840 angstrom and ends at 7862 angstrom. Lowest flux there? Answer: 1.0970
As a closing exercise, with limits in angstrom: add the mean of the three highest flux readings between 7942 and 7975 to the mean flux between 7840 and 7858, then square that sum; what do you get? 4.79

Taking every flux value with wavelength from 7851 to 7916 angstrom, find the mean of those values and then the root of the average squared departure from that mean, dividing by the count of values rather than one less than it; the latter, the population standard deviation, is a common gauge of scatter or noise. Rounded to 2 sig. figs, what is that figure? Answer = 0.061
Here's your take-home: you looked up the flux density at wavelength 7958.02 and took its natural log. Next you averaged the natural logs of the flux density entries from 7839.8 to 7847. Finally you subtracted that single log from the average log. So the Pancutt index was 0.07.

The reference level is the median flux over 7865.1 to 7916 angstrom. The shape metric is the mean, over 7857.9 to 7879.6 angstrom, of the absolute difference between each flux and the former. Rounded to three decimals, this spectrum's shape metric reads 0.063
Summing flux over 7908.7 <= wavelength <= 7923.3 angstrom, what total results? 3.9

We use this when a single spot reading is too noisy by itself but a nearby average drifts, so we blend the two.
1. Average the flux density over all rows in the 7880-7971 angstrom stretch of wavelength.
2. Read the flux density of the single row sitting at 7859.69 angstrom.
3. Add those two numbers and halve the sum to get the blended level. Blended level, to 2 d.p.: 1.11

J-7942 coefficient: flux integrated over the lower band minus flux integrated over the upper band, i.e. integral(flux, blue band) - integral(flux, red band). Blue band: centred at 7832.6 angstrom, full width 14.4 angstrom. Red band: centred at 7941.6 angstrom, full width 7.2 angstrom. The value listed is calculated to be 9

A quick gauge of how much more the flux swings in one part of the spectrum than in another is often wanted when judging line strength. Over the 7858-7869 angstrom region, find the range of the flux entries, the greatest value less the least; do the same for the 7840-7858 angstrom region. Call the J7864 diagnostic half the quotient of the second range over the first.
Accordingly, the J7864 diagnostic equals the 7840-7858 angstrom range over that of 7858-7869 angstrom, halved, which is 4.2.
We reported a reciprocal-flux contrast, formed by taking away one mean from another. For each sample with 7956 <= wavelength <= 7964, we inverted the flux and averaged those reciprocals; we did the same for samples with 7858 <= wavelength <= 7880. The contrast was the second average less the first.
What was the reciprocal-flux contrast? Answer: -0.10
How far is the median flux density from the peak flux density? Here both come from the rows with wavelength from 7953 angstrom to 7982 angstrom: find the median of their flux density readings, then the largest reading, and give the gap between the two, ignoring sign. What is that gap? 0.031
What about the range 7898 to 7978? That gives 0.068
